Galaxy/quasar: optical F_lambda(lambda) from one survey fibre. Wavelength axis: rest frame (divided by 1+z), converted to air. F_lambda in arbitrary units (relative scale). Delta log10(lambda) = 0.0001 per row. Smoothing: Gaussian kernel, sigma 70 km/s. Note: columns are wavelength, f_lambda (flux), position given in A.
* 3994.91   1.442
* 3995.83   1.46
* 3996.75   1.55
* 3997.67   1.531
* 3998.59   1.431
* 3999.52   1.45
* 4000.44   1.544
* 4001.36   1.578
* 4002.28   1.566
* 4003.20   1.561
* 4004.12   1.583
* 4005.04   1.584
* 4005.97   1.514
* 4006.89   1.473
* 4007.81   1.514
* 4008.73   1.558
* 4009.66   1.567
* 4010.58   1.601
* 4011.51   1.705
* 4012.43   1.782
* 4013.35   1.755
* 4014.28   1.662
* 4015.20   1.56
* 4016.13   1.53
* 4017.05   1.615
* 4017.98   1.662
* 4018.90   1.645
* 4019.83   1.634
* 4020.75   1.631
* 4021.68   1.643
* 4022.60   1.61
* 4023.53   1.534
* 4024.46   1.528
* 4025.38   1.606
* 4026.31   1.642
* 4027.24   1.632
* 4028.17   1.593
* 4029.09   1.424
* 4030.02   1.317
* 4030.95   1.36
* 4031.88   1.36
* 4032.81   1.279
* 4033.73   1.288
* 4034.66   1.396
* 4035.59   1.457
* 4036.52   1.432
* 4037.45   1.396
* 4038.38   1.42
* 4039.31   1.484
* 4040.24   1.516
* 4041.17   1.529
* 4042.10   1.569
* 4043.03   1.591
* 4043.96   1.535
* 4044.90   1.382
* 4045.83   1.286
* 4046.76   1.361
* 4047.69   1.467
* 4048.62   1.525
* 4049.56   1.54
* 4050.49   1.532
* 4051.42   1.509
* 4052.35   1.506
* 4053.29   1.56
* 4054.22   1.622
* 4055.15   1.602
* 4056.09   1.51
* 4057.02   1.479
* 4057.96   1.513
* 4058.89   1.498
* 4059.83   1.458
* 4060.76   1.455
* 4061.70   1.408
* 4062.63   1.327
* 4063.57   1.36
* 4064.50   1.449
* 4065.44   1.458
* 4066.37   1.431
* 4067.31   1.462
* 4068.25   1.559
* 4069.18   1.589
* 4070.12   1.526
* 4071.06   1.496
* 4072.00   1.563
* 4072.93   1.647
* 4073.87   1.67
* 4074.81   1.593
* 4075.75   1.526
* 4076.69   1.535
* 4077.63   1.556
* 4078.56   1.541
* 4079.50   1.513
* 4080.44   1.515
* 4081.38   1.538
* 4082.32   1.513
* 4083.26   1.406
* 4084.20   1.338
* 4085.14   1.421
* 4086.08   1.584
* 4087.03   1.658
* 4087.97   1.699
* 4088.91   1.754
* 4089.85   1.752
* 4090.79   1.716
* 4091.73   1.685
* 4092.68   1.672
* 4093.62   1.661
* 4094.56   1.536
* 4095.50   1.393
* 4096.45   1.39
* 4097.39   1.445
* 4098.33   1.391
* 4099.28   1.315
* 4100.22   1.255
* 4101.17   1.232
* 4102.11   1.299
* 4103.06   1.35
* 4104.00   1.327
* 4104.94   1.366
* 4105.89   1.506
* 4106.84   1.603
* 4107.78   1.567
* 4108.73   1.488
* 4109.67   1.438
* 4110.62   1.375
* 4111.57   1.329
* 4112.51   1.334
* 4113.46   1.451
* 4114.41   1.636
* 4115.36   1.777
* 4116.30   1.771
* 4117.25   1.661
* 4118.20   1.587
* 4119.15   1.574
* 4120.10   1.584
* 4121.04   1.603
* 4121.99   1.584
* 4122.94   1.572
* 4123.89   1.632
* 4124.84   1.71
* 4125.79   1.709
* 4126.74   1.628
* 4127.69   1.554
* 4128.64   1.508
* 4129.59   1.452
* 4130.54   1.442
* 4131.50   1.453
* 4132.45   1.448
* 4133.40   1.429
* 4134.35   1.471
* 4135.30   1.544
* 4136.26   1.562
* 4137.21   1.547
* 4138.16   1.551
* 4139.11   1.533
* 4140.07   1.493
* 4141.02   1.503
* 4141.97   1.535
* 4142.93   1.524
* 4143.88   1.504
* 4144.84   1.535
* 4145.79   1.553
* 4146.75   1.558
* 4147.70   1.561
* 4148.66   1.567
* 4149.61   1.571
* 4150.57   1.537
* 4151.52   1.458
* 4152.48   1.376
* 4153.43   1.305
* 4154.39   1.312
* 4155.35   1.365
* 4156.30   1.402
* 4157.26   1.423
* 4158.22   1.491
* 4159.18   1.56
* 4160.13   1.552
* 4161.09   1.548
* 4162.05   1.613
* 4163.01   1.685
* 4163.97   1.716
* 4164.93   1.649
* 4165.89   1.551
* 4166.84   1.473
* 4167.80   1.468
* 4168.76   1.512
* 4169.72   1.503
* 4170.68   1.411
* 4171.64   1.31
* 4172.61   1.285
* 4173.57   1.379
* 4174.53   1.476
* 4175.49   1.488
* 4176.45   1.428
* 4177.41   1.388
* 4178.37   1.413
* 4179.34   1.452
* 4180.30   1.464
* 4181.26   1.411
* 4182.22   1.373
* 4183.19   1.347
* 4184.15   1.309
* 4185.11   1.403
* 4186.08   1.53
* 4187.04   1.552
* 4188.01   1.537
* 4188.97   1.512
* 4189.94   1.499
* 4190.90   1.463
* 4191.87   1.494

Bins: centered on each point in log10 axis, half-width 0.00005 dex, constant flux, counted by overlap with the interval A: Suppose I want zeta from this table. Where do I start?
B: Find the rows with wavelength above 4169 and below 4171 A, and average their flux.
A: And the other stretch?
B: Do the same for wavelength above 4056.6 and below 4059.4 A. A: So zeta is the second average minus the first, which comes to 0.0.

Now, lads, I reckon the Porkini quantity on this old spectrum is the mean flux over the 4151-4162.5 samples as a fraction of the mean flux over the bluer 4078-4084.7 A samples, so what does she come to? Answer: 0.98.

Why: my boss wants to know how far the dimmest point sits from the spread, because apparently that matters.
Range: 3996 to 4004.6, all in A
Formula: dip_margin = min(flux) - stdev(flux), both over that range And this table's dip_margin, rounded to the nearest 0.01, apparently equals 1.38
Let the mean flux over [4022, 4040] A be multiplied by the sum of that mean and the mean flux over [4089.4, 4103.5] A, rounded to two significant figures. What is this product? 4.3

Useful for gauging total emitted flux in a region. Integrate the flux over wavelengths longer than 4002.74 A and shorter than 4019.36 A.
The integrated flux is 26.7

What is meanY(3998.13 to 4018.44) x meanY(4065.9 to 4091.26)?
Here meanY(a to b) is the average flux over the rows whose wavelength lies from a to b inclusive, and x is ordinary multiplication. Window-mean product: 2.47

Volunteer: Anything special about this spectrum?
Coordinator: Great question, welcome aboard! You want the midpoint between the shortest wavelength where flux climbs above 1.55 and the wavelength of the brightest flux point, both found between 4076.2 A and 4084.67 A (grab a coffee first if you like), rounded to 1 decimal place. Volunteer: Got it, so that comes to 4077.6 A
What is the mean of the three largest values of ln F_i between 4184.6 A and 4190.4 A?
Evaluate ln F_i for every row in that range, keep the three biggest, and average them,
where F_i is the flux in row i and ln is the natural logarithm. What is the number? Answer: 0.43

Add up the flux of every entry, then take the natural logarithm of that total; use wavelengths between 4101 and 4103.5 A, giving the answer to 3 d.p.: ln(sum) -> 1.356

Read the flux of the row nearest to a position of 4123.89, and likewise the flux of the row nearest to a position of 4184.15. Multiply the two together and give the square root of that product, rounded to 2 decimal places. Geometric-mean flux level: 1.46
